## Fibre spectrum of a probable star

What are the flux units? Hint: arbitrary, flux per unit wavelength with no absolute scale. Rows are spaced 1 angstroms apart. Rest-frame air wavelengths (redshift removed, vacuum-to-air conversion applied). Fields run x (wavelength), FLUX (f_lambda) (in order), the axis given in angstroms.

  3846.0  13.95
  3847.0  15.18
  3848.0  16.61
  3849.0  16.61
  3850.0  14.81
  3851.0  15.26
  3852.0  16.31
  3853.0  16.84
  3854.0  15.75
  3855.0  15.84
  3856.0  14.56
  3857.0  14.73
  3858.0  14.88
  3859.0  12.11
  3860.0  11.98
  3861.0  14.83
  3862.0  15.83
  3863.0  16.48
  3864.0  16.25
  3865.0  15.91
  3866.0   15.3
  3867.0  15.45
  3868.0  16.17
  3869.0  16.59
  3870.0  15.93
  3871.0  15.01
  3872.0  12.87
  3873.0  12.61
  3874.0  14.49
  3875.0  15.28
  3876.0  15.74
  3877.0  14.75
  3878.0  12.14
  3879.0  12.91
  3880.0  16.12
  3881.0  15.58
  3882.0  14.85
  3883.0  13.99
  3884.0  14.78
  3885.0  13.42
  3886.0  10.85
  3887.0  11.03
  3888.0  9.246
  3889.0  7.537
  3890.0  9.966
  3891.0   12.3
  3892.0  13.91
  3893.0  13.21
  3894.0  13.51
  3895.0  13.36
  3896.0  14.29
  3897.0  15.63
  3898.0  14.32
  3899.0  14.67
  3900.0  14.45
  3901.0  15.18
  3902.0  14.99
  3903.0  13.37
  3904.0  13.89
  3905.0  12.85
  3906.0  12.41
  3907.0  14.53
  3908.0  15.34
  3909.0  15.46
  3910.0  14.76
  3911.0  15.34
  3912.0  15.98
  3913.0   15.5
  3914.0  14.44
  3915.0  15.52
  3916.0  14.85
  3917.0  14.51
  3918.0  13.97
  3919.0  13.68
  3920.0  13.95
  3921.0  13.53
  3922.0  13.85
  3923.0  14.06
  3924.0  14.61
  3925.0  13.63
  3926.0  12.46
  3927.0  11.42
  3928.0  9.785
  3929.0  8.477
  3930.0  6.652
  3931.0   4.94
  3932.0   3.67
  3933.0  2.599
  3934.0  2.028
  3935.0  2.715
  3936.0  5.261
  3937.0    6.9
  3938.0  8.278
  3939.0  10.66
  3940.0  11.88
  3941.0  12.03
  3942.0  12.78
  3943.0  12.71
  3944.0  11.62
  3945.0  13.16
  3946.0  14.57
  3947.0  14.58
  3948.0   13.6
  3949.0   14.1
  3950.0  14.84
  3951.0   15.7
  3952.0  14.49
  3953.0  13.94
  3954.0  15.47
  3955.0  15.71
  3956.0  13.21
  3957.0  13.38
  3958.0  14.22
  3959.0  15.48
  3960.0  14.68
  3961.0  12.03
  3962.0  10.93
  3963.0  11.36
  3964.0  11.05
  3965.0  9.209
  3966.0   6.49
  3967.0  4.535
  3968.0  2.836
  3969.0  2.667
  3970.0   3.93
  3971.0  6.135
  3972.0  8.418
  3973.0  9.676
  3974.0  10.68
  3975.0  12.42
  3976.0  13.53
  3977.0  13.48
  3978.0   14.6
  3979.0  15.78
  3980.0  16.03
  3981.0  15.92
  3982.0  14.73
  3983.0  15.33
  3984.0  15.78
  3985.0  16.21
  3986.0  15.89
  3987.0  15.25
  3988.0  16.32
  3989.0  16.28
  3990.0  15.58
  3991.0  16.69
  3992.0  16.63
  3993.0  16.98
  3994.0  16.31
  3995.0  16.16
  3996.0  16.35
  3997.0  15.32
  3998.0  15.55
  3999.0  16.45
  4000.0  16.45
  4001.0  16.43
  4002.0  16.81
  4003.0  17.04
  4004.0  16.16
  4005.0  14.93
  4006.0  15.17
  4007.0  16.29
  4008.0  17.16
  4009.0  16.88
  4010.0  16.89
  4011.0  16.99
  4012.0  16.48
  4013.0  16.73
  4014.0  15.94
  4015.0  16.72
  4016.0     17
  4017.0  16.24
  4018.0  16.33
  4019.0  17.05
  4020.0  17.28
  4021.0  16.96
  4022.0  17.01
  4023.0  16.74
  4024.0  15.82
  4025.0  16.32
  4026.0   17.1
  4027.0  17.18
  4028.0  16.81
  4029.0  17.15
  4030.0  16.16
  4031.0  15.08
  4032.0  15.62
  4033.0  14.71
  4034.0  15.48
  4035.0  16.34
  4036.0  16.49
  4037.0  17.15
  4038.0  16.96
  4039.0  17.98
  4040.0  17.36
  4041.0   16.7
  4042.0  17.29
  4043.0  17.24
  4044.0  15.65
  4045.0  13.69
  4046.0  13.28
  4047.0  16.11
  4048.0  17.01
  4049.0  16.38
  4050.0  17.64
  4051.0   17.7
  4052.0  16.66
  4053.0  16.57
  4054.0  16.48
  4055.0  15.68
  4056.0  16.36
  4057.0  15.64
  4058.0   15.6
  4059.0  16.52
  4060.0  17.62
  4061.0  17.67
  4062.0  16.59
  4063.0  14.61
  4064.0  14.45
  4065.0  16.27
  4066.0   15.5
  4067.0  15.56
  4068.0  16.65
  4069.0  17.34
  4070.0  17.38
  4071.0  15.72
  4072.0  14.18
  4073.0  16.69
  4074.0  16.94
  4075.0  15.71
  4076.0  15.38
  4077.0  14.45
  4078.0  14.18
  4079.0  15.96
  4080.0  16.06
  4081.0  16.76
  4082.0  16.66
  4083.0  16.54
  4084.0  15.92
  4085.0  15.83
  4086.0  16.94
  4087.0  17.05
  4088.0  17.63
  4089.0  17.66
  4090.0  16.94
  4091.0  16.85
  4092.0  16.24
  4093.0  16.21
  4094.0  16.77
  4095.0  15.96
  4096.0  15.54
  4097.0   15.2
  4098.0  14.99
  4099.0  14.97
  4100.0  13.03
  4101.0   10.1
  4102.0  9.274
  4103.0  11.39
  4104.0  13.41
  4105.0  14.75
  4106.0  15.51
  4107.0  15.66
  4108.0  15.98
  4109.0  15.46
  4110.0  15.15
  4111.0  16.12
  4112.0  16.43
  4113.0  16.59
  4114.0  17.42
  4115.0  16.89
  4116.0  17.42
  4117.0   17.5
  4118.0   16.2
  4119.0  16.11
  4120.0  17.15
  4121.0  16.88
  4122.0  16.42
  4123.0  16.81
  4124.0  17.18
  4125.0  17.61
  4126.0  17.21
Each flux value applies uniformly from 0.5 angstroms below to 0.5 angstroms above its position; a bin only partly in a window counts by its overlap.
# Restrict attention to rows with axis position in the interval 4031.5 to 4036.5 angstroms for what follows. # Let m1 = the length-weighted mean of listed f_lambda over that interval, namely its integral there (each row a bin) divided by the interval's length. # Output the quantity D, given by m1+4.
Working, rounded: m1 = 16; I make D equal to 19.7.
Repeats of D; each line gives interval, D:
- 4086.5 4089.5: 21.4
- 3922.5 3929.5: 16.1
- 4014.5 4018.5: 20.6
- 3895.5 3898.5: 18.7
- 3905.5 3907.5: 17.5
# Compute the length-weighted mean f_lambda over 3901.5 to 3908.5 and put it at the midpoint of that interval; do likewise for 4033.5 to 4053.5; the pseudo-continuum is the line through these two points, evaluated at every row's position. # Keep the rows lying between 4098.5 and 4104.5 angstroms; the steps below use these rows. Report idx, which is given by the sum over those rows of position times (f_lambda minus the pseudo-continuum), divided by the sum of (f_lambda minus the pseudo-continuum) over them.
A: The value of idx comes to 4101.7 angstroms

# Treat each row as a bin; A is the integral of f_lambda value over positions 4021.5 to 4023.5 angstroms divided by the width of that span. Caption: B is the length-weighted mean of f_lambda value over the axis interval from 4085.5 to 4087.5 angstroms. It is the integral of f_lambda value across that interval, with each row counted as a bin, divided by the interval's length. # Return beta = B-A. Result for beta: 0.1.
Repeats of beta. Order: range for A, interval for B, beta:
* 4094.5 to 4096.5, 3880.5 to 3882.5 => -0.5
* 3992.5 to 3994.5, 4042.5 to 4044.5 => -0.2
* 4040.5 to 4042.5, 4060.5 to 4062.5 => 0.1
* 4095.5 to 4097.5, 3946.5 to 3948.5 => -1.3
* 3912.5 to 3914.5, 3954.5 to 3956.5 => -0.5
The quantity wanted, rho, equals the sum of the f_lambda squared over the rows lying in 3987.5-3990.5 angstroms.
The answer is 774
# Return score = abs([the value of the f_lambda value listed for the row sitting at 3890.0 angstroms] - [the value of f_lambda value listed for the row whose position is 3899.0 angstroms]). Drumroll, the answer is 4.7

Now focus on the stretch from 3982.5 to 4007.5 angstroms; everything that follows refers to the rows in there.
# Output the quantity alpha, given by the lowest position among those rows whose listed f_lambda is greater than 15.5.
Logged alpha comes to 3984.0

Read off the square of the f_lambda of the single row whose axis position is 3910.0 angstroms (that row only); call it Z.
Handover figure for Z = 218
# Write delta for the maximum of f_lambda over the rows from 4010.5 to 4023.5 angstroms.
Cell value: 17.28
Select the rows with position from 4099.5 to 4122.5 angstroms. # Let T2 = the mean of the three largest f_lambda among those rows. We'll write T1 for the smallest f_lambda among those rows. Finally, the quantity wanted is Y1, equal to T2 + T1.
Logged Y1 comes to 27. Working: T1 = 9.274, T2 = 17.4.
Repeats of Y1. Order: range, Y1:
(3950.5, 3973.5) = 18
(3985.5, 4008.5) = 32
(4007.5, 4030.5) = 33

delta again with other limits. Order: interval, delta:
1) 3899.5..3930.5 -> 15.98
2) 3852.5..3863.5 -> 16.84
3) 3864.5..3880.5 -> 16.59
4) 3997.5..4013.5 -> 17.16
